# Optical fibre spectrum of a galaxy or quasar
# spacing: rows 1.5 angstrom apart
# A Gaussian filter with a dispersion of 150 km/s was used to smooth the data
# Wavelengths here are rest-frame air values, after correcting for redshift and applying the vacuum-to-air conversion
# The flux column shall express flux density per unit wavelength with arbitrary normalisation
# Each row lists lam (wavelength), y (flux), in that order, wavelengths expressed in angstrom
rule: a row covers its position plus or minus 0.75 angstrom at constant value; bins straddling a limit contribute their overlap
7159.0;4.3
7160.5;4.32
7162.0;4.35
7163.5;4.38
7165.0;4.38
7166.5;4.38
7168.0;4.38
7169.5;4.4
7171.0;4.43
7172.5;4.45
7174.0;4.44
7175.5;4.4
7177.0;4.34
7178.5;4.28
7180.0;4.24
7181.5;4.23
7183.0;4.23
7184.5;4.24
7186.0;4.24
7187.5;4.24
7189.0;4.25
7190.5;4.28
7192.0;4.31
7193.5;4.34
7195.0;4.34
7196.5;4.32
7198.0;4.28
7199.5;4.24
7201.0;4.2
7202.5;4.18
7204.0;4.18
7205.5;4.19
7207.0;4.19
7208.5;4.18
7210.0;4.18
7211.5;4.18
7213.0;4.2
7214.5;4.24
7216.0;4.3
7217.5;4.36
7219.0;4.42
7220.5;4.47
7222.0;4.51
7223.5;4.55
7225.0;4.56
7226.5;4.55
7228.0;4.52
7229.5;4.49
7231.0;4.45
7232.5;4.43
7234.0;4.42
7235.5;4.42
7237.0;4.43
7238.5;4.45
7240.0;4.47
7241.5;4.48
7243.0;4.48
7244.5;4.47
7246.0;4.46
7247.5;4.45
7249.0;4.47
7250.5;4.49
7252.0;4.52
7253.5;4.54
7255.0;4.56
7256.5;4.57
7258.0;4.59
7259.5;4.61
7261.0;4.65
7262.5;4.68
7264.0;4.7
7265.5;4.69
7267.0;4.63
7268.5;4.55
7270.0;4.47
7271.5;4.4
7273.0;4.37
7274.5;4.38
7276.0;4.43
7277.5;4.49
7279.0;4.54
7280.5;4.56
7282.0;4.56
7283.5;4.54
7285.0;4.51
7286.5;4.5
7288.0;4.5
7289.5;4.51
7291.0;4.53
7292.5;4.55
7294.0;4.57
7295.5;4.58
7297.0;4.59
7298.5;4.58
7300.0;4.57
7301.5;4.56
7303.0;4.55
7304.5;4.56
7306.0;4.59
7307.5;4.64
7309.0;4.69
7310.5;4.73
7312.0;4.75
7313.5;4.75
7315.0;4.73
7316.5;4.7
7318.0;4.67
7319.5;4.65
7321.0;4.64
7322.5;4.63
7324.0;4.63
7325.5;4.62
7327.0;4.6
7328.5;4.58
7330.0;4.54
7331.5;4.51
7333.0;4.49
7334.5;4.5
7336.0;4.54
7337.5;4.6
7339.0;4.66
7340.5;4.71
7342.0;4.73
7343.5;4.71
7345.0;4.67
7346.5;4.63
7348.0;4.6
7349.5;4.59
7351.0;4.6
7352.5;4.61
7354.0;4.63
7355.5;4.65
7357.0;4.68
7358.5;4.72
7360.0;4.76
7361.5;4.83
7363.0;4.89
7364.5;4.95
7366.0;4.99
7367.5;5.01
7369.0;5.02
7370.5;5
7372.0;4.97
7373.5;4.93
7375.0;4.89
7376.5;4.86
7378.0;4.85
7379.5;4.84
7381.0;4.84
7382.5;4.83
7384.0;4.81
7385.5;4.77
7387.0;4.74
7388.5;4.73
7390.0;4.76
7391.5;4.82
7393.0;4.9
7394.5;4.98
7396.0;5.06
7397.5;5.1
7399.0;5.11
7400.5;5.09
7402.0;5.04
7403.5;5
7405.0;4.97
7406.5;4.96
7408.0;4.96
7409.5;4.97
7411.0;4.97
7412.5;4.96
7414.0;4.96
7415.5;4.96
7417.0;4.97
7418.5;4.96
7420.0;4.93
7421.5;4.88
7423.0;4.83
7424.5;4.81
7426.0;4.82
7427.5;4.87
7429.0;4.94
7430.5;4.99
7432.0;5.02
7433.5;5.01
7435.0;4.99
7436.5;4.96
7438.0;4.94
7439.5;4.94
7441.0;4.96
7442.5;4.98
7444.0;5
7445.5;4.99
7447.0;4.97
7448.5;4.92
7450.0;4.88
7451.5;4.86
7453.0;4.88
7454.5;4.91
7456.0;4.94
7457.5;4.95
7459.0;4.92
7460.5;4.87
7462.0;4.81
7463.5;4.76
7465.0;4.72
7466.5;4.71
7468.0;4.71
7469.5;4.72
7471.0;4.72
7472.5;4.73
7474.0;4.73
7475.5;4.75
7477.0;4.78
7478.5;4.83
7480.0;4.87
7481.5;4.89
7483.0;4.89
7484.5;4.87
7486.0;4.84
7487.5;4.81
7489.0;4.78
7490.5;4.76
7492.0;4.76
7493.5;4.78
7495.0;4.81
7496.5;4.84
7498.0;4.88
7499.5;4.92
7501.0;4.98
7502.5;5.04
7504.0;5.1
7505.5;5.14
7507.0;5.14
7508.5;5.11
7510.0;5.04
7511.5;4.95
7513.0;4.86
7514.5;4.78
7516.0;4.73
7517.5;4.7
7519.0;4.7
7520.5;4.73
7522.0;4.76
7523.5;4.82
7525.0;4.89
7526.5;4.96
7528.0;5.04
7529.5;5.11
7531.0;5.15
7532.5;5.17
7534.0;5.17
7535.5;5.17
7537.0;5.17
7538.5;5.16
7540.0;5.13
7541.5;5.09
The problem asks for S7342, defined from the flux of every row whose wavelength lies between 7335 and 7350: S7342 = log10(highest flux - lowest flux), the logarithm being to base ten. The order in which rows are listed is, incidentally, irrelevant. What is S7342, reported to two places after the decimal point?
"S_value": -0.72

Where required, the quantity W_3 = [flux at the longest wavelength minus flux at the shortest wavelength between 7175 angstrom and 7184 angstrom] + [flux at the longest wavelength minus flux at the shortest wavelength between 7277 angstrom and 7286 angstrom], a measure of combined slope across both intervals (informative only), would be -0.15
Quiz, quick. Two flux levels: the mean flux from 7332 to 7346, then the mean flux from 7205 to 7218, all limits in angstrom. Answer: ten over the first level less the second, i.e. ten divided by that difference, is 25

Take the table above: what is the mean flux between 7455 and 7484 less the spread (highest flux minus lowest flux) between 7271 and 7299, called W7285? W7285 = 4.59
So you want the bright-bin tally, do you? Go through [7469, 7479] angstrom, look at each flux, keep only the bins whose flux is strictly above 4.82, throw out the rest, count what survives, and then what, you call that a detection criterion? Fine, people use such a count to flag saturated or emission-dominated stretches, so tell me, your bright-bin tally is 1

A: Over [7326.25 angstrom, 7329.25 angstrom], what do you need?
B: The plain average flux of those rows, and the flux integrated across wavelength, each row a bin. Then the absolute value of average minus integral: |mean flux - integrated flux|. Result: 9.18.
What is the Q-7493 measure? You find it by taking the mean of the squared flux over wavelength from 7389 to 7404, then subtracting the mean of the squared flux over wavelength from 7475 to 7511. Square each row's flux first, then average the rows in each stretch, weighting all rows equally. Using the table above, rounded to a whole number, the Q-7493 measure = 1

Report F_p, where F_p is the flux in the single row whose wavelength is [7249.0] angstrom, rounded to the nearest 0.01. 4.47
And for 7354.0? 4.63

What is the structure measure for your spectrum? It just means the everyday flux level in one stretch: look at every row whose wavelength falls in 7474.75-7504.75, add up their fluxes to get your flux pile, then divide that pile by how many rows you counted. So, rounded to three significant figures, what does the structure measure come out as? 4.86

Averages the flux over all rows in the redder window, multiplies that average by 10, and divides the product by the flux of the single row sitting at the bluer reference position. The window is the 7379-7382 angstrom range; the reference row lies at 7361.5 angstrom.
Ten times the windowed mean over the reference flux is 10.0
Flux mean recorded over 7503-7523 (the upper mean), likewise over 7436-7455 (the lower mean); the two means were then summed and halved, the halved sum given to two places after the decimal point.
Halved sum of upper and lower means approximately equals 4.92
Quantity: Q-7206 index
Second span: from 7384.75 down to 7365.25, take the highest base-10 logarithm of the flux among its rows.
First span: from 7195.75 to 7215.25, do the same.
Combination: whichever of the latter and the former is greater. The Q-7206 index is 0.701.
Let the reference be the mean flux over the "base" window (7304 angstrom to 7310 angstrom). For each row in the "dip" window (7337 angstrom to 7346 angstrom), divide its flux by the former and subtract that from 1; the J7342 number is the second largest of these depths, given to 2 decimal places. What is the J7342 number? -0.01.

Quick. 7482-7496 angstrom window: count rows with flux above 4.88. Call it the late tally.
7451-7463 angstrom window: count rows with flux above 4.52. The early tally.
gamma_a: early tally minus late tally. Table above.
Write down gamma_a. 7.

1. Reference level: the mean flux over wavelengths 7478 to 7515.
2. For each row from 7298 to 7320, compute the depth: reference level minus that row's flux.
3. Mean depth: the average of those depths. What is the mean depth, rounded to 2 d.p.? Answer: 0.26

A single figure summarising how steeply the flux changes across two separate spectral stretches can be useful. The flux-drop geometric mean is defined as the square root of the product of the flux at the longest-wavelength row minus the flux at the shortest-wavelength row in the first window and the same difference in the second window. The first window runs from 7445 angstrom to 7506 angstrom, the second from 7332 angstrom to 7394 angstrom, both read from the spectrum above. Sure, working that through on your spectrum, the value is 0.25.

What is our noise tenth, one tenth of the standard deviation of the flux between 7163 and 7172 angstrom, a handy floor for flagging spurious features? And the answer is 0.002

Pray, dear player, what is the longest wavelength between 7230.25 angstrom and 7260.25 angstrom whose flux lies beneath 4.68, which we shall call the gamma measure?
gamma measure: 7259.5 angstrom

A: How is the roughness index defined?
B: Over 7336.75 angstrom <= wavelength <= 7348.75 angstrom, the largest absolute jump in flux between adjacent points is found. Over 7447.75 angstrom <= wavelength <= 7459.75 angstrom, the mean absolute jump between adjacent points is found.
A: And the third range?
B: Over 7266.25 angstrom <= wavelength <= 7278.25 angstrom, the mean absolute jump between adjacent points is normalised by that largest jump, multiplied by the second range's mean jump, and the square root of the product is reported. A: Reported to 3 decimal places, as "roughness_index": 0.153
